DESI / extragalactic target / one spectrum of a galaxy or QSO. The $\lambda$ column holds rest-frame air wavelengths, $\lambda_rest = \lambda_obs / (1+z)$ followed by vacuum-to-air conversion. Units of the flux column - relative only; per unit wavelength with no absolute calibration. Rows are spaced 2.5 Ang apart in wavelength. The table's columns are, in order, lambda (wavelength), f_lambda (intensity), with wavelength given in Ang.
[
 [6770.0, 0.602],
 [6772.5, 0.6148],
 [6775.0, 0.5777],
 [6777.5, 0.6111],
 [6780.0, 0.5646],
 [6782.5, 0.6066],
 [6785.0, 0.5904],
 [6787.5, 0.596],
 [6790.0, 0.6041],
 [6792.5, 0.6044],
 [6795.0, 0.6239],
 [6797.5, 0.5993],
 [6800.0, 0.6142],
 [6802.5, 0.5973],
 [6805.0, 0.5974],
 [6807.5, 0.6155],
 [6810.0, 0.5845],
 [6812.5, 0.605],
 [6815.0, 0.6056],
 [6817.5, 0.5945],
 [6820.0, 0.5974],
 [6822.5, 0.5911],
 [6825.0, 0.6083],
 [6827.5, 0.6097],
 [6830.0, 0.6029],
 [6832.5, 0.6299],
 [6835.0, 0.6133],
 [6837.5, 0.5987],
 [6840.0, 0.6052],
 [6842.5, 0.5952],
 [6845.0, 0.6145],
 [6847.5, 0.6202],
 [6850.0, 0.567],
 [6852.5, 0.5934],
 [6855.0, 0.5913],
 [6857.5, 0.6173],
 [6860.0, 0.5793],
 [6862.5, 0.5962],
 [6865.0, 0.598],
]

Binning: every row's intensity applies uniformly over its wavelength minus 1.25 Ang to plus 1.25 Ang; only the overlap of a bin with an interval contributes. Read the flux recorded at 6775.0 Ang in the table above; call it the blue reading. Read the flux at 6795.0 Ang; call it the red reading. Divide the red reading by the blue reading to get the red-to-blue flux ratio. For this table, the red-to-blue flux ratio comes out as 1.08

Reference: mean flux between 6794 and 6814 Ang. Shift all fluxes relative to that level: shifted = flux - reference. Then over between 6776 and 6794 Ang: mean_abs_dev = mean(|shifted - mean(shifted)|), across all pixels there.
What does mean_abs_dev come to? 0.011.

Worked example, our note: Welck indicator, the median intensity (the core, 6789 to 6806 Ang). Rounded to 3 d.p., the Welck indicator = 0.604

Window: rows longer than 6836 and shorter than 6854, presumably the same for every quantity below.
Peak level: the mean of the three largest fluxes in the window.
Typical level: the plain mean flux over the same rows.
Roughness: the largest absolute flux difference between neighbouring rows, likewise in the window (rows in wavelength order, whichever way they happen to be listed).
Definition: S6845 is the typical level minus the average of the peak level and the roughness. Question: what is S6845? 0.266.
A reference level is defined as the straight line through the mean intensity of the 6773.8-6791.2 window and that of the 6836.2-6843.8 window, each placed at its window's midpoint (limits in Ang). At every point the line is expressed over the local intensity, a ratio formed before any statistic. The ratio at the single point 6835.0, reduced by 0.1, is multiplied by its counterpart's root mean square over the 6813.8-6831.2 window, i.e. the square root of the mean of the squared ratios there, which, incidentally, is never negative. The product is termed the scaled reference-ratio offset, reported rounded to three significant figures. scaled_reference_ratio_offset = 0.872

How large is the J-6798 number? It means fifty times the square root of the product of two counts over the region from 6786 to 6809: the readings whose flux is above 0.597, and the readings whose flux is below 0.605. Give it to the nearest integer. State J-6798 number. 346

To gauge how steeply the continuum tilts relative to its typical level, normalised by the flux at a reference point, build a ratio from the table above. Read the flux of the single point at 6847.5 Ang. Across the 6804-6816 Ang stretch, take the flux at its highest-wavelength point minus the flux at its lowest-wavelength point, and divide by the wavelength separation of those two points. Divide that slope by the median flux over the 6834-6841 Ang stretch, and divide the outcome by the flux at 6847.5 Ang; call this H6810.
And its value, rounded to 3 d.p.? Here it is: 0.002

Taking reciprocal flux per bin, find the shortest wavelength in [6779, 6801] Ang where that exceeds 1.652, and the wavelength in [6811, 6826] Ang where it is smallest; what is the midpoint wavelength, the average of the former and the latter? 6802.5 Ang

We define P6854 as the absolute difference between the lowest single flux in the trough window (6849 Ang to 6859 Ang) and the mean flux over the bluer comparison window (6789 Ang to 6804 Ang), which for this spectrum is 0.040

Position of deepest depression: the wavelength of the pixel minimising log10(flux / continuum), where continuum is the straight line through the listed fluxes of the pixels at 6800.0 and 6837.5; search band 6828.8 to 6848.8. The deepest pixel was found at 6842.5 Ang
